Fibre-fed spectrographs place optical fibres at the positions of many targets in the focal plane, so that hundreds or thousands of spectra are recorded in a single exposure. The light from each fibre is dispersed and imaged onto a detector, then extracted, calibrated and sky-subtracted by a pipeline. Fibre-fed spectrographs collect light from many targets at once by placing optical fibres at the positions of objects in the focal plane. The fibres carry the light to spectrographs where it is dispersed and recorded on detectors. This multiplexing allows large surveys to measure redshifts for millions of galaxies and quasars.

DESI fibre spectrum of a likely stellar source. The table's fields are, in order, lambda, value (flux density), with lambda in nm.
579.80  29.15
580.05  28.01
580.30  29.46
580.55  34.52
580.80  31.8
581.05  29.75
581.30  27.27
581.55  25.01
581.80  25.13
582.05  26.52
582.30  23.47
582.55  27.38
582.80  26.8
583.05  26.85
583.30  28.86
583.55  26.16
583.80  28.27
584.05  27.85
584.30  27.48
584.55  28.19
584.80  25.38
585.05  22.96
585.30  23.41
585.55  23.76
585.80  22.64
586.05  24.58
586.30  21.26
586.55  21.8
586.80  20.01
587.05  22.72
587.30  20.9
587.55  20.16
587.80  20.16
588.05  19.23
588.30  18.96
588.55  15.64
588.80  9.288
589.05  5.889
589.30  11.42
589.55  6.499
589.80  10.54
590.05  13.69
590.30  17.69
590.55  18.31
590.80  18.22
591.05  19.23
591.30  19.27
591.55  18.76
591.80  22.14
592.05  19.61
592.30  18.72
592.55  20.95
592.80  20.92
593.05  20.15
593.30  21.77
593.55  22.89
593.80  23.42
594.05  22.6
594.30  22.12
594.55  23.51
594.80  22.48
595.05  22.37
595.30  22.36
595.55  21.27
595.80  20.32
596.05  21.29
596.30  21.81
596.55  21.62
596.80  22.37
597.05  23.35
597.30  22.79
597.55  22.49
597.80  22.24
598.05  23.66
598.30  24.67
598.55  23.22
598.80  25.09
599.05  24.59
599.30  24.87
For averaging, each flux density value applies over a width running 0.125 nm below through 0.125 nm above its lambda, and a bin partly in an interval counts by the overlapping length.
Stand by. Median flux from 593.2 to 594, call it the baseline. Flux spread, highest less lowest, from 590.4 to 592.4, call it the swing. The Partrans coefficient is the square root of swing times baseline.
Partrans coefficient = 9.5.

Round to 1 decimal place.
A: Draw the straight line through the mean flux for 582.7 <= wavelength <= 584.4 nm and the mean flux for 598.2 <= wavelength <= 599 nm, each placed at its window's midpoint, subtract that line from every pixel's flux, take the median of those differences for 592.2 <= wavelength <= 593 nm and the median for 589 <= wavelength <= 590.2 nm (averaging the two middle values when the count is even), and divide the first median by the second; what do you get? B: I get 0.3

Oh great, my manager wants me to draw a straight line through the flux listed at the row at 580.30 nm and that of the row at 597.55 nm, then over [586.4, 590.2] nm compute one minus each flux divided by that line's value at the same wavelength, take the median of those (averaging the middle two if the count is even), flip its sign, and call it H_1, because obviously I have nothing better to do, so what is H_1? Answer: -0.28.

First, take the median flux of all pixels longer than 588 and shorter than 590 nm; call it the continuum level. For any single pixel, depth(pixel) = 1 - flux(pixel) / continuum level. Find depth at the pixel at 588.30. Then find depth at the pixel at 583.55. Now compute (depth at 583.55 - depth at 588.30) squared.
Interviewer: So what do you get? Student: 0.4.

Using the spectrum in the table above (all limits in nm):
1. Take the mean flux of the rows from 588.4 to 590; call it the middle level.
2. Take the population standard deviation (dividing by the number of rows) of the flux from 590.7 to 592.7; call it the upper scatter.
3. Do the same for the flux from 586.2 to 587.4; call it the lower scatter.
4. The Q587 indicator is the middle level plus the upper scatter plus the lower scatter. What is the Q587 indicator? 12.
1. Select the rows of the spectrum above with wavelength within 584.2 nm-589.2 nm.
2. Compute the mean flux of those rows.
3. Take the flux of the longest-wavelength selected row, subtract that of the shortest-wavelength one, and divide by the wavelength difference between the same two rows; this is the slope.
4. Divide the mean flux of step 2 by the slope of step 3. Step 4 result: -5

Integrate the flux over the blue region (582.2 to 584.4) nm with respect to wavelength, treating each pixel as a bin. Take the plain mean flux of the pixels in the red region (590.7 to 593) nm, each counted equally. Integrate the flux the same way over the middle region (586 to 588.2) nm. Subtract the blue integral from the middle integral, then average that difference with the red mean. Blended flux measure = 3.3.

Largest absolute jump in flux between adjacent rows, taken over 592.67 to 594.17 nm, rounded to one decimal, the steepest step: 1.6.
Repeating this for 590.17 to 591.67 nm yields 1.0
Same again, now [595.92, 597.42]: 1.0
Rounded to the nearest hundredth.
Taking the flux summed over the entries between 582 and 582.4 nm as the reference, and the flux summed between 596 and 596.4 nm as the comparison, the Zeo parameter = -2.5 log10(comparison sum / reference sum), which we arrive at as 0.16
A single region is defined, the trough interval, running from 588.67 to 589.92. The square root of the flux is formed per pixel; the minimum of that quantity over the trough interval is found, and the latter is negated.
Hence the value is -2.43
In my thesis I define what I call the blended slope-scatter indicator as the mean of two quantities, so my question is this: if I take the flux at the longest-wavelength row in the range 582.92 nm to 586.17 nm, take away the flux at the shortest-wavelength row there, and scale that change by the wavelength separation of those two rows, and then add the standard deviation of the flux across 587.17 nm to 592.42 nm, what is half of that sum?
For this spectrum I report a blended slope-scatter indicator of 2.0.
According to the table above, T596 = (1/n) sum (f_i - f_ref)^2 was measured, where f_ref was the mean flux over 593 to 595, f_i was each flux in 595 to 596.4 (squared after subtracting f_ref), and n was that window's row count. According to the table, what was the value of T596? 1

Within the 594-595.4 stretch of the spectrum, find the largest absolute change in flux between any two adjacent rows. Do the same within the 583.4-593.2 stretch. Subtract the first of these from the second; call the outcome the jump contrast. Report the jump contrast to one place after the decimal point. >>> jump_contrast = 5.0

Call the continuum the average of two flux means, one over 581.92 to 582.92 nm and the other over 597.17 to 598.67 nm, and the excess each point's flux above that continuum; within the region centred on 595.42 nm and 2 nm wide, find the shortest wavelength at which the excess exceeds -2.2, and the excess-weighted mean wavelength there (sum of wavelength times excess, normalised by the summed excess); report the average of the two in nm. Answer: 595.06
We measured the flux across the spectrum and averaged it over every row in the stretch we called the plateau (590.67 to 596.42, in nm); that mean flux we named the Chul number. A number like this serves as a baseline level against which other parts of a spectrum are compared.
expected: 21.1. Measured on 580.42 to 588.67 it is 24.7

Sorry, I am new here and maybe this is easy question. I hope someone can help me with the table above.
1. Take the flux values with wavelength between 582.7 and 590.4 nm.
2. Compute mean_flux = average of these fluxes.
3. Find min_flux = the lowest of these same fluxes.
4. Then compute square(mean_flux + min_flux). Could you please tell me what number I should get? 702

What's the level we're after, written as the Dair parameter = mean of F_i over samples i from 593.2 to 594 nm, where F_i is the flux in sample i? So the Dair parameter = 22.7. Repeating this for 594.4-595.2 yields 22.8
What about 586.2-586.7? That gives 21.5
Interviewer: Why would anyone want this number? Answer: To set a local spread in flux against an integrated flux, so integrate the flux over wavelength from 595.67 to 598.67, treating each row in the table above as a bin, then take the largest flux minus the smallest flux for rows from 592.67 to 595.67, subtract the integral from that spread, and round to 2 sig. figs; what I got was -64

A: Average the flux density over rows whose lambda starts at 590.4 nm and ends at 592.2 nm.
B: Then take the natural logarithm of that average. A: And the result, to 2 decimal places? 2.96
